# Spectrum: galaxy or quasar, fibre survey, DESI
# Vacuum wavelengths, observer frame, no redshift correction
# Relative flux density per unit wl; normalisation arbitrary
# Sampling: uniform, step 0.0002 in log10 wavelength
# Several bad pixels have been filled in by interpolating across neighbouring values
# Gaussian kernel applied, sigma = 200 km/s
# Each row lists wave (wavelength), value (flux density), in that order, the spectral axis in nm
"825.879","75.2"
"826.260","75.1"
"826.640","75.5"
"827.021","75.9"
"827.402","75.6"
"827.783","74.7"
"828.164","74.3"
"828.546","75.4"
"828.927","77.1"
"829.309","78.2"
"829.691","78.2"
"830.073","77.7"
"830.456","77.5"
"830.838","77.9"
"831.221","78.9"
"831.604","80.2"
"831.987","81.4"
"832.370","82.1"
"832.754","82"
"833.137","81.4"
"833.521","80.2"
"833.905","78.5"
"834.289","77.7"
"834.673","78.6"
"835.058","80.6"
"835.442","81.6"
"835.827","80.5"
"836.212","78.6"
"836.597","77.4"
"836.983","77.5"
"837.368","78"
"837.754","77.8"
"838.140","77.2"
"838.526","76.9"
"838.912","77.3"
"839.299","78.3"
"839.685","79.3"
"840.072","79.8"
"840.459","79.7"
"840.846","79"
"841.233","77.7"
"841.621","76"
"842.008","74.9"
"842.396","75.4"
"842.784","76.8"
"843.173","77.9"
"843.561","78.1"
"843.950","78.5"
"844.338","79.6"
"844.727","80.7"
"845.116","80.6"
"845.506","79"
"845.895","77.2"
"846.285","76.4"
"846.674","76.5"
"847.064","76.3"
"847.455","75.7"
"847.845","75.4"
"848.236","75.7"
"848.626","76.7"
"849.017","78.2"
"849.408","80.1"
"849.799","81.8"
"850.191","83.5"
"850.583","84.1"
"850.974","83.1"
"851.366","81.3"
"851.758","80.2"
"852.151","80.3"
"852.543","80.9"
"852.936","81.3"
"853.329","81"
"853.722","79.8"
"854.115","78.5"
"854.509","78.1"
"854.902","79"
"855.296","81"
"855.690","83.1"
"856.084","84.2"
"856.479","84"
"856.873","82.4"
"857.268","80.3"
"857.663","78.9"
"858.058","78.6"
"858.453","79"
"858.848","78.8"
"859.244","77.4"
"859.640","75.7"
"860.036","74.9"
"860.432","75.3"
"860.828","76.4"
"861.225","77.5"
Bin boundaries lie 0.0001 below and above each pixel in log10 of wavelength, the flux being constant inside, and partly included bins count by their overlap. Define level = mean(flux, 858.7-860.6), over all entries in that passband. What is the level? 76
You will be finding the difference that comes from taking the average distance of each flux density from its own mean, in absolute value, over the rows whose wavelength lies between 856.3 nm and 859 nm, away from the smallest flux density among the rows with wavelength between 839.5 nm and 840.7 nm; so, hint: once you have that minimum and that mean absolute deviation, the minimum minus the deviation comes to 77.6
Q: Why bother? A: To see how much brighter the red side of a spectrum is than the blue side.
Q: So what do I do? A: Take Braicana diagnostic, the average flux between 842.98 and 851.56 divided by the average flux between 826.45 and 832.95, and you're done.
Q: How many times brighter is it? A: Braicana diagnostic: 1.014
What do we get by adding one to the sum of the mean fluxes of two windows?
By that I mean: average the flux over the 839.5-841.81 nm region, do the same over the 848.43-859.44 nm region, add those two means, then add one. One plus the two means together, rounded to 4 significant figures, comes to 160.1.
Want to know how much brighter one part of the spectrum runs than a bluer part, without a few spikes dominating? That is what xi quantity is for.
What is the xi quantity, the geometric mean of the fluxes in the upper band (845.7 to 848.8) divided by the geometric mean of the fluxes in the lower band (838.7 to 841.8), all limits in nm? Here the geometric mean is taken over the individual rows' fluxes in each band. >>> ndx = 0.97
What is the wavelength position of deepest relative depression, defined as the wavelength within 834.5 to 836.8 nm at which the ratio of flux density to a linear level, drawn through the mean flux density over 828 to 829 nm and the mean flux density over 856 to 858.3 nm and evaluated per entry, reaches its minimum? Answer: 836.597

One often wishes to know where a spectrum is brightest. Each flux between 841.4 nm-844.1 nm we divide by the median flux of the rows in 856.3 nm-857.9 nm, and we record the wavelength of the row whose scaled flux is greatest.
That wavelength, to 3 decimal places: 843.950 nm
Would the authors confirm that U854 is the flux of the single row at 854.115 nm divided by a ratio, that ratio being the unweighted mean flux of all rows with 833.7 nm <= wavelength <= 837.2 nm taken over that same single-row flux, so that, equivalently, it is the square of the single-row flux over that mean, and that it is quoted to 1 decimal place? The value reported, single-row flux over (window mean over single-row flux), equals 78.0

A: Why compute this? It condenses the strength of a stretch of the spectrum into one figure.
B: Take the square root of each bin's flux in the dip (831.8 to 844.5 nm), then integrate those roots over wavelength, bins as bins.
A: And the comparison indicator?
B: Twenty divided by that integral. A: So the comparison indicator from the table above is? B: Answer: 0.18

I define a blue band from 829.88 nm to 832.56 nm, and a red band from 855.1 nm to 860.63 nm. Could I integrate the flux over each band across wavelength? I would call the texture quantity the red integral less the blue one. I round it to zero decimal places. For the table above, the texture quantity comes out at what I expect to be 227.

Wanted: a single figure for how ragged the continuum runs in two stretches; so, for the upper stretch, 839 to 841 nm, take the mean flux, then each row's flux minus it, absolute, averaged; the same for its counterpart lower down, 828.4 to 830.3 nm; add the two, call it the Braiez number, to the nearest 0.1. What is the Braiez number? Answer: 1.3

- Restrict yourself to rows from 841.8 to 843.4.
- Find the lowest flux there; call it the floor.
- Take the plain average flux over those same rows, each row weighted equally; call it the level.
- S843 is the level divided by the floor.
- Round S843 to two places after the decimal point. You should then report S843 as 1.02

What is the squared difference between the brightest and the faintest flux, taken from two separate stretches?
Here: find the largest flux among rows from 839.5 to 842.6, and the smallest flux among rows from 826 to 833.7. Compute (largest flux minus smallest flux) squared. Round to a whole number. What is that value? 30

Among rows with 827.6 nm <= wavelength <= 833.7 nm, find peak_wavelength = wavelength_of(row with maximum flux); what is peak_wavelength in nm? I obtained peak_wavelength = 832.370 nm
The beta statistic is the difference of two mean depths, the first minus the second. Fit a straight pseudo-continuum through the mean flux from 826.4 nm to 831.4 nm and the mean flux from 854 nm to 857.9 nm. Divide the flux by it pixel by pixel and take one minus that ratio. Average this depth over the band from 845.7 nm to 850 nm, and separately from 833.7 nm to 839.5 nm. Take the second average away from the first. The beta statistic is 0.04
